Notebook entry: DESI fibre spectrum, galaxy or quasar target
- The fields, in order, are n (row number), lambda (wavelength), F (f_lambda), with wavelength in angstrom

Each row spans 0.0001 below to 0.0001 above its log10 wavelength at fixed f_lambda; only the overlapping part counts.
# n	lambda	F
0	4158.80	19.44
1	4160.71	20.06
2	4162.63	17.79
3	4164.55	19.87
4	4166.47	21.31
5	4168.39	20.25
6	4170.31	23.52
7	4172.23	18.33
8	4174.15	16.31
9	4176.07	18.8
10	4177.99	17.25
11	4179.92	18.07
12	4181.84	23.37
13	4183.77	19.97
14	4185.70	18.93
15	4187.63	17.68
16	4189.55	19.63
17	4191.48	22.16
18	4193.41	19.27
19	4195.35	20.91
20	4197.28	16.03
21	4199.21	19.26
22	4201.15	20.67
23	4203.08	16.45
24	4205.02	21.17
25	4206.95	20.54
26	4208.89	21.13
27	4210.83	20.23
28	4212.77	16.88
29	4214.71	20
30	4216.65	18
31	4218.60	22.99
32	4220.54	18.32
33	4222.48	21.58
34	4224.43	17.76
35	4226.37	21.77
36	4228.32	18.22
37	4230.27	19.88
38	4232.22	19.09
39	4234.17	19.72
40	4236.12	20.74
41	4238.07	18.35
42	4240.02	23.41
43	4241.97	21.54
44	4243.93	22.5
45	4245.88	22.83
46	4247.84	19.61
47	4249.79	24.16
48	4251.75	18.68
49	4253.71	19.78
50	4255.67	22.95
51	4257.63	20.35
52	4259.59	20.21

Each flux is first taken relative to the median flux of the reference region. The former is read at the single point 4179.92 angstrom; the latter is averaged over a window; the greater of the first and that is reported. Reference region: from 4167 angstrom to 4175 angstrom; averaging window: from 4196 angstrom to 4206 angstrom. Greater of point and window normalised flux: 0.97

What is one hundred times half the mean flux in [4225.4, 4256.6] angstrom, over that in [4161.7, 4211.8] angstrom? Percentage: 53.2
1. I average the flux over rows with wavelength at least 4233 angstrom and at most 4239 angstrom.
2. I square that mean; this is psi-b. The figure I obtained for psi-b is 384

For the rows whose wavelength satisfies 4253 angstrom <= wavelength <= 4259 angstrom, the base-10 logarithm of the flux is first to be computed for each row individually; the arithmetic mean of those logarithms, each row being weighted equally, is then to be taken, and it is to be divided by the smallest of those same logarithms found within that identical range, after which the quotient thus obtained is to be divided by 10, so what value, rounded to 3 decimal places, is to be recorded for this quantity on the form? 0.102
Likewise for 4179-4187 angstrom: 0.103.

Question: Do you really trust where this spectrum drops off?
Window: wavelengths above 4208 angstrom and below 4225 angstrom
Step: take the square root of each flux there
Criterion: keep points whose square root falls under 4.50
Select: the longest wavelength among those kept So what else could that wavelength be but 4224.43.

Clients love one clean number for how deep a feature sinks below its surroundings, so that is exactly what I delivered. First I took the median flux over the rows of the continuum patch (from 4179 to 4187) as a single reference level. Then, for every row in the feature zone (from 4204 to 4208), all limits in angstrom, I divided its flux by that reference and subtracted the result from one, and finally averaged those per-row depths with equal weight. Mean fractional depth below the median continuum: -0.07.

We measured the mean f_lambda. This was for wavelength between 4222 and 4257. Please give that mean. 20.7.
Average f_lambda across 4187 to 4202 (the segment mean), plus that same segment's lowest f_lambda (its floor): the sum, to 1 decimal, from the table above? 35.5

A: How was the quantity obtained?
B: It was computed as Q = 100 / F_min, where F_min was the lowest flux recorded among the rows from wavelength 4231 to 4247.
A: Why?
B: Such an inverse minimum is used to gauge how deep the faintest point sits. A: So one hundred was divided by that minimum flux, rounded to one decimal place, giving 5.4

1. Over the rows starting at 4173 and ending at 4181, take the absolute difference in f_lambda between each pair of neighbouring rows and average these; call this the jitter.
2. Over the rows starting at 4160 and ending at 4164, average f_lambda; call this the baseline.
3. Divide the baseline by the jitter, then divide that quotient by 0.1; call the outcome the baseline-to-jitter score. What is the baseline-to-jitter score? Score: 117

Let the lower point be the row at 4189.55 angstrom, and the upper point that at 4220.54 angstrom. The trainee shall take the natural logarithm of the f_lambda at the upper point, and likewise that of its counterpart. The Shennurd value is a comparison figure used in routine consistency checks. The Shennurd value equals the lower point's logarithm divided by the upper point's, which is 1.02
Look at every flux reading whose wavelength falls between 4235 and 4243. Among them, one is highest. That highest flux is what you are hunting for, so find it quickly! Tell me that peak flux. 23.41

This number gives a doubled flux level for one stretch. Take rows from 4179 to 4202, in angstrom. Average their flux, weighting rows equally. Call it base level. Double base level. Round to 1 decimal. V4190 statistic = 39.3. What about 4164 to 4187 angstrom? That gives 39.3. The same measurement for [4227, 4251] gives 41.7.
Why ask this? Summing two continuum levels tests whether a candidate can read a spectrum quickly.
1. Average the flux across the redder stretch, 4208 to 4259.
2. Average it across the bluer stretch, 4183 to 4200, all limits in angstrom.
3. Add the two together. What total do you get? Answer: 39.7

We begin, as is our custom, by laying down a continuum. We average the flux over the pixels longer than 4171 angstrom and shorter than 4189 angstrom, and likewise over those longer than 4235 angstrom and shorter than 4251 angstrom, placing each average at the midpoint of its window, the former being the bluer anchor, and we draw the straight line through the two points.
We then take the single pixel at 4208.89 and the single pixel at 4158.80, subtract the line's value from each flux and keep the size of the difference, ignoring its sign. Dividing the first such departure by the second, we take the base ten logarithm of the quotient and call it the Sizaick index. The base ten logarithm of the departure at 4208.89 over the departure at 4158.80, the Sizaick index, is -0.2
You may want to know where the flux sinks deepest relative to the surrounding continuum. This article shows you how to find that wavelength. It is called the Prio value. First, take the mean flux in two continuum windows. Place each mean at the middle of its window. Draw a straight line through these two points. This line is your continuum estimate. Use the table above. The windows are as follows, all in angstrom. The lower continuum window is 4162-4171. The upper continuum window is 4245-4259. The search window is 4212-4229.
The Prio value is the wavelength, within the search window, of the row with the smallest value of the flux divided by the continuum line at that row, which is 4212.77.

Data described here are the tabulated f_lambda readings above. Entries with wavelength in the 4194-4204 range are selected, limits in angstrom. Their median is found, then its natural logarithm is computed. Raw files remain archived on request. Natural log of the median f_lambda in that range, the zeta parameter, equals 2.96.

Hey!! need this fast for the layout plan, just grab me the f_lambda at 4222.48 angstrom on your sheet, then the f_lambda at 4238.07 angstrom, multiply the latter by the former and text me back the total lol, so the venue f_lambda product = 396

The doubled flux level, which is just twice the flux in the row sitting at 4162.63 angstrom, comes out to 35.6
